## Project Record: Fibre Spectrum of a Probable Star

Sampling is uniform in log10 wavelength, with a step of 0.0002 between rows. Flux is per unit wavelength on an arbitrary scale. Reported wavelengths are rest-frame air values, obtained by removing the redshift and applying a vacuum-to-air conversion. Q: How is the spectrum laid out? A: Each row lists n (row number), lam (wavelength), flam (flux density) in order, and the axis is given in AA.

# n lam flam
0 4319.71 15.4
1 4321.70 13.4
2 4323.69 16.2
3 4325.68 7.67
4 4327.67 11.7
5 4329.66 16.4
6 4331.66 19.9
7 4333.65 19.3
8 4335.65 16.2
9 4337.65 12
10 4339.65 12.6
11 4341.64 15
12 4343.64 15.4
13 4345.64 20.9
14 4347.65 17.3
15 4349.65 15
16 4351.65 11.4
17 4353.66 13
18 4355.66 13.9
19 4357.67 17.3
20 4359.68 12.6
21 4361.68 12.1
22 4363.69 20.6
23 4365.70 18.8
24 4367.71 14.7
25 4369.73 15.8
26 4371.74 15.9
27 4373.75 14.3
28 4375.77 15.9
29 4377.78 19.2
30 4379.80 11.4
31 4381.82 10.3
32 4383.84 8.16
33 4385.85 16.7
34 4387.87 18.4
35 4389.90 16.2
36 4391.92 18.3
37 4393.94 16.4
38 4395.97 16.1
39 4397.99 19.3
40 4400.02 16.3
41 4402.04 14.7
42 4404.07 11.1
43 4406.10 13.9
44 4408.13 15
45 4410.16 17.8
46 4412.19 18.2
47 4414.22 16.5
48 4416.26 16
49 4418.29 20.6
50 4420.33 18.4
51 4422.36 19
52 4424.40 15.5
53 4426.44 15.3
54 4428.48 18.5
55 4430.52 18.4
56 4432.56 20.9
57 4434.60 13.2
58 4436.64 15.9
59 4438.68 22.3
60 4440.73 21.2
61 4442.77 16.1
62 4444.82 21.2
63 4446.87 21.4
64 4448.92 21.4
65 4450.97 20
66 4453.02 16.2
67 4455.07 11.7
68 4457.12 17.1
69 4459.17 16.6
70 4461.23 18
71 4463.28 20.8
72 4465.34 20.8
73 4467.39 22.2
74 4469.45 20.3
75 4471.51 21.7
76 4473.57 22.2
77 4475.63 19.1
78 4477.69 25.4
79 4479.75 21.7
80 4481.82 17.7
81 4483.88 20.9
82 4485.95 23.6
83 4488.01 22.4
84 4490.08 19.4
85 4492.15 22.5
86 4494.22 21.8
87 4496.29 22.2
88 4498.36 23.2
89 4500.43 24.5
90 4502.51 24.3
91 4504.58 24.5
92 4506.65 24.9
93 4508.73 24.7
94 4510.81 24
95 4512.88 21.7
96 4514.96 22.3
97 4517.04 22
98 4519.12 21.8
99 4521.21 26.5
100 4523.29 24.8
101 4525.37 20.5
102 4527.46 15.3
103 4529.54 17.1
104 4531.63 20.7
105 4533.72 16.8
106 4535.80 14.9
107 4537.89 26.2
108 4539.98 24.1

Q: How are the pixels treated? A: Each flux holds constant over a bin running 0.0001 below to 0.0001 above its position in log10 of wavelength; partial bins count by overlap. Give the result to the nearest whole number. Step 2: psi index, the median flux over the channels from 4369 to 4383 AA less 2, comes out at 14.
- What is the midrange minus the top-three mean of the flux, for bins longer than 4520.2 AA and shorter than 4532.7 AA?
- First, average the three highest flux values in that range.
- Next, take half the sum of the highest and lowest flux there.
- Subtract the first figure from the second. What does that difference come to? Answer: -3.1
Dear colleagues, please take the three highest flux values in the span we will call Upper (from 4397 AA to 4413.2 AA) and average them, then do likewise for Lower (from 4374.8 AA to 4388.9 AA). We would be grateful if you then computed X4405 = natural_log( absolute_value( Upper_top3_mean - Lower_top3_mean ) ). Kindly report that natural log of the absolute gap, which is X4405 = -1.1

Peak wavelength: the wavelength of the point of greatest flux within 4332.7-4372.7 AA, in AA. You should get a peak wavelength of 4345.64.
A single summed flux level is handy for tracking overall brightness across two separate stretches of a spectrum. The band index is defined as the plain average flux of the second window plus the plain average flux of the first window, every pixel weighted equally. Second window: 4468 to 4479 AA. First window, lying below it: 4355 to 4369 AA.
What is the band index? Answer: 37.5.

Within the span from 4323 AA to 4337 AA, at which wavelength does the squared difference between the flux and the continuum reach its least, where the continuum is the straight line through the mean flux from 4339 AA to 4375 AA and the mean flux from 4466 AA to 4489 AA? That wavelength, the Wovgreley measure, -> 4335.65 AA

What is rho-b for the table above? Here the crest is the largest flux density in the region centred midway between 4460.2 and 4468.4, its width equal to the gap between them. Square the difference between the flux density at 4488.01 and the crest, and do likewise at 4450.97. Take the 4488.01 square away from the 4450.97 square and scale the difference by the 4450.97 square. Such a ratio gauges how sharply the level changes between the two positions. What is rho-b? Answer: 1.0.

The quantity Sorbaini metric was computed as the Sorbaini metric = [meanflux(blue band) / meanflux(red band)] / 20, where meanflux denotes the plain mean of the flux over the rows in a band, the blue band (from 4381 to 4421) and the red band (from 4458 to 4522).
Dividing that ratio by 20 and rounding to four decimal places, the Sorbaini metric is 0.0361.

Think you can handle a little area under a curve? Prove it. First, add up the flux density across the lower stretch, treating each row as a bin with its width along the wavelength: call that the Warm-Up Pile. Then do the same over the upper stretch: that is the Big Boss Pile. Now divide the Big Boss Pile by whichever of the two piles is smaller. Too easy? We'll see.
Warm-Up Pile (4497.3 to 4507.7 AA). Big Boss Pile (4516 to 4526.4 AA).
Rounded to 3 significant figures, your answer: 1.00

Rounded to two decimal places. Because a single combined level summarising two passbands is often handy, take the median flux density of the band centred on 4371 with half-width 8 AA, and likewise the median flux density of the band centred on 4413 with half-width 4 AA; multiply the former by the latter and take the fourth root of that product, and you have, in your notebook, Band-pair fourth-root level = 4.06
